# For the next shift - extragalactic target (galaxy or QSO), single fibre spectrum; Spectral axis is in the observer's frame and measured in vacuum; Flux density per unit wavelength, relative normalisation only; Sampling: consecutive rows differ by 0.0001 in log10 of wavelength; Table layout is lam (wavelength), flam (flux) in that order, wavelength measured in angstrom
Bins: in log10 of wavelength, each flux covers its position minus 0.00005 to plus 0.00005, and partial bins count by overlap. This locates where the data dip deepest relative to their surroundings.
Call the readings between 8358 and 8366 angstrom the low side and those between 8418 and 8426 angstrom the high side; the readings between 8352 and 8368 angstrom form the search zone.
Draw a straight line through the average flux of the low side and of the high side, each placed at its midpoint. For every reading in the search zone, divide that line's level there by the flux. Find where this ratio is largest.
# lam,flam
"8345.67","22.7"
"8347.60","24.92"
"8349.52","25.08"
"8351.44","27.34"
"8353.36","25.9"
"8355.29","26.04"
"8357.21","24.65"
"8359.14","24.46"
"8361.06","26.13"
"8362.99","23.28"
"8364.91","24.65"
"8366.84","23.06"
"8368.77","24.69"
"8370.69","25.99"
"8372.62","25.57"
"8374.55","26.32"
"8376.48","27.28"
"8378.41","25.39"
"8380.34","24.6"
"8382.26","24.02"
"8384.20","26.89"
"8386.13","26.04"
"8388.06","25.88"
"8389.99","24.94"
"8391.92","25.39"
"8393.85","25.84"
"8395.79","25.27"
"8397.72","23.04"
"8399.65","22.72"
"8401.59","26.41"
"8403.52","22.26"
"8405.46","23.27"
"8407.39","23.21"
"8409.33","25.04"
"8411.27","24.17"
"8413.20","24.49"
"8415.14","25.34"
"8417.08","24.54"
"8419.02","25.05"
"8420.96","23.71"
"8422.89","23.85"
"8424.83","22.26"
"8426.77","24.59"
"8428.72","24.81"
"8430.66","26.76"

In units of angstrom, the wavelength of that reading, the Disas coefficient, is 8366.84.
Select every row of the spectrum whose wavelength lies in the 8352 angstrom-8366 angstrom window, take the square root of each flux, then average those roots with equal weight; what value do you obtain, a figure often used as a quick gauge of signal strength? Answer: 5.00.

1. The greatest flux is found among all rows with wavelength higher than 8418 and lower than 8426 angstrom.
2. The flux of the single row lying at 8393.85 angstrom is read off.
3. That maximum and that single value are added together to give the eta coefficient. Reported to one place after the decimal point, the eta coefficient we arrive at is 50.9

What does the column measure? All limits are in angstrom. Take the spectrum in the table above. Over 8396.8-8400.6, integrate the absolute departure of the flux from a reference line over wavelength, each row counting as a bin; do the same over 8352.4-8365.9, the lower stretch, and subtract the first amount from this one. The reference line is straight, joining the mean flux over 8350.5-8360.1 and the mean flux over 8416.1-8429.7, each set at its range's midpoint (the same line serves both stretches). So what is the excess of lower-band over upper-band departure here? 5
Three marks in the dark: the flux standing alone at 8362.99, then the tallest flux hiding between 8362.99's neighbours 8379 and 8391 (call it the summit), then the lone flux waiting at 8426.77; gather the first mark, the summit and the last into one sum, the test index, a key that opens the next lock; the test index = 74.8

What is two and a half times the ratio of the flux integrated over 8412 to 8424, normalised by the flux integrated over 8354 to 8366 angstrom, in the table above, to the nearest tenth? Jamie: 2.5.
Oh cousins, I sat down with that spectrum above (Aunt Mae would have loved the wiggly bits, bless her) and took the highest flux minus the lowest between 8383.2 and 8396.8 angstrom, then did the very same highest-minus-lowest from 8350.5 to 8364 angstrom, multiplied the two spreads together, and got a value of 7.9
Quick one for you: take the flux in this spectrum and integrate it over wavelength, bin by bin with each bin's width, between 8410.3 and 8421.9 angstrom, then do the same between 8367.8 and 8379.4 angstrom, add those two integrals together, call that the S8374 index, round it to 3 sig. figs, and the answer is 585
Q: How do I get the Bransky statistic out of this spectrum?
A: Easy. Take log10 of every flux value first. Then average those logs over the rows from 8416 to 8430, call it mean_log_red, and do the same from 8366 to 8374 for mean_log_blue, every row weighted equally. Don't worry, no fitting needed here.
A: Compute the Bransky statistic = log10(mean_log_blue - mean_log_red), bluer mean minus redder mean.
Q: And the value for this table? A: -1.9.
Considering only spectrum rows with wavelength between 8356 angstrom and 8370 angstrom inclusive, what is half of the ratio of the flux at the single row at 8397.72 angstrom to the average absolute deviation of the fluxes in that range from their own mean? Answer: 16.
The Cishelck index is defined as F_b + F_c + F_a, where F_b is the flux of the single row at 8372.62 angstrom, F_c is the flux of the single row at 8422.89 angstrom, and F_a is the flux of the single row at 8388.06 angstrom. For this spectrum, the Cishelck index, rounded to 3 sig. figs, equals 75.3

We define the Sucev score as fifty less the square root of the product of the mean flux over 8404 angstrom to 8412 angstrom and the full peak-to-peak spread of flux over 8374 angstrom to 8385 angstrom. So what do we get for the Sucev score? 41.2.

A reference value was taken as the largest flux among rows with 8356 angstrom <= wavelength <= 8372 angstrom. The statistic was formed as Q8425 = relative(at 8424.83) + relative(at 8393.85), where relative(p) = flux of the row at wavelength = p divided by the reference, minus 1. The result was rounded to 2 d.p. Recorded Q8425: -0.16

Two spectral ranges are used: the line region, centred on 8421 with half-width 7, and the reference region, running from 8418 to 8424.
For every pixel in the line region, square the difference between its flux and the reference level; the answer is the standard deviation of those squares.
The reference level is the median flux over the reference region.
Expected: 1.0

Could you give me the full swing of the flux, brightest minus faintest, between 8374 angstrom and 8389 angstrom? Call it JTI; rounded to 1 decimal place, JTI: 3.3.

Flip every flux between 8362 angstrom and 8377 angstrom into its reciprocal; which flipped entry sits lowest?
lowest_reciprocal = 0.0367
